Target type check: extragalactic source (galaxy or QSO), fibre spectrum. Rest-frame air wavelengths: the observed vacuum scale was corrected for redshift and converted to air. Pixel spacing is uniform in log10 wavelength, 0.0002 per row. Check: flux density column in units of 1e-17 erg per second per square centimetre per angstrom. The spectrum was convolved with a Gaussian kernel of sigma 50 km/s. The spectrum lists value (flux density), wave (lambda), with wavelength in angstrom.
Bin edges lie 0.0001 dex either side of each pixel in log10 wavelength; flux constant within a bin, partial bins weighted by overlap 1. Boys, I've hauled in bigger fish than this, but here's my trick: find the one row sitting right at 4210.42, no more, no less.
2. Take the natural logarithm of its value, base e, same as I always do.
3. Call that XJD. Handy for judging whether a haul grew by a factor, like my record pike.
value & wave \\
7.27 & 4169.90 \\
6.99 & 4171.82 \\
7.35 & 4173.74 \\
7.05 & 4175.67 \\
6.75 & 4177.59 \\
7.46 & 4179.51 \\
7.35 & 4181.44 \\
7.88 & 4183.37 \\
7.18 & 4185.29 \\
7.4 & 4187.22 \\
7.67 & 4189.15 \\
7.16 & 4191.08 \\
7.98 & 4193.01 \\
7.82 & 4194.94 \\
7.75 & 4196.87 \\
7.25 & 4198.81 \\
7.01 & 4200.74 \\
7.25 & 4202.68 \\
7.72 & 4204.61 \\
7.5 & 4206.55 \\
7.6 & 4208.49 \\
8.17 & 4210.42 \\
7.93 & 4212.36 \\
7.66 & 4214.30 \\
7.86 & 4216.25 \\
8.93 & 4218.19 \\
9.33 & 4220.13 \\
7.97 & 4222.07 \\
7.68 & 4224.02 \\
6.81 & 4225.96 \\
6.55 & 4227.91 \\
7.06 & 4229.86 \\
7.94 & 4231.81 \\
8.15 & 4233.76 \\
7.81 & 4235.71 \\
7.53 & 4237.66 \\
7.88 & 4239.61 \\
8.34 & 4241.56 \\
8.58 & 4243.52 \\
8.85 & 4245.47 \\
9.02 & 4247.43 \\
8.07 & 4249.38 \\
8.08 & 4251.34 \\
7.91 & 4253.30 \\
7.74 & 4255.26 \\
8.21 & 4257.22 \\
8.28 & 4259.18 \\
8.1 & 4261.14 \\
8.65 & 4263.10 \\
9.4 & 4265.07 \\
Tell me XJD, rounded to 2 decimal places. 2.10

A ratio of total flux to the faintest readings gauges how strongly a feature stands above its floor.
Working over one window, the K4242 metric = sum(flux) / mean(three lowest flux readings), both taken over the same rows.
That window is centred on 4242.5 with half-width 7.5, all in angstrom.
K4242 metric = 8.54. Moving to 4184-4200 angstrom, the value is 8.37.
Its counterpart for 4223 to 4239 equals 8.75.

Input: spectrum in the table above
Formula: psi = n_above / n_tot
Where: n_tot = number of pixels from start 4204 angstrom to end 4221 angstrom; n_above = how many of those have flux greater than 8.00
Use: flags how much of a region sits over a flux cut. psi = 0.3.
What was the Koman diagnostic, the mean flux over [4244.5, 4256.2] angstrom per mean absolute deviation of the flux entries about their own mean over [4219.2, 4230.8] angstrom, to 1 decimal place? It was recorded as 10.9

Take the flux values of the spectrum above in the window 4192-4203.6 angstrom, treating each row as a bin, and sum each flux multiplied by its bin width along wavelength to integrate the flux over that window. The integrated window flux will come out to 87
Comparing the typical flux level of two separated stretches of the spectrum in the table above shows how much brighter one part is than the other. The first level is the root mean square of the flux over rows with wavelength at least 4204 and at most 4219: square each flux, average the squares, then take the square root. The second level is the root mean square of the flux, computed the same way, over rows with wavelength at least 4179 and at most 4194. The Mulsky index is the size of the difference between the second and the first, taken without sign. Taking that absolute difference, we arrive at 0.42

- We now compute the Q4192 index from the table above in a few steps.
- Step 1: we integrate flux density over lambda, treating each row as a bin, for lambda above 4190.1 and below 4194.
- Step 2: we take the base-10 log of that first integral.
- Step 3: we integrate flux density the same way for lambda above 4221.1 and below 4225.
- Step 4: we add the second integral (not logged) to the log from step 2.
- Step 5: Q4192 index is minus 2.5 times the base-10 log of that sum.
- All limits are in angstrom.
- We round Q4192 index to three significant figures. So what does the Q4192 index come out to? -3.76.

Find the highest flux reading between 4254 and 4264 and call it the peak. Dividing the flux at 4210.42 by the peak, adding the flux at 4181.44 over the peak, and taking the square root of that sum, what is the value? 1.34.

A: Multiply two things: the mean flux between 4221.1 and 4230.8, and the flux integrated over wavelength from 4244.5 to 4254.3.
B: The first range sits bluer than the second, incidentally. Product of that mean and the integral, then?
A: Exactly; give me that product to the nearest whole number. 592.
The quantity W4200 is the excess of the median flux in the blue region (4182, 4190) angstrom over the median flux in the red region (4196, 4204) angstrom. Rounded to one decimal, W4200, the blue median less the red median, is 0.3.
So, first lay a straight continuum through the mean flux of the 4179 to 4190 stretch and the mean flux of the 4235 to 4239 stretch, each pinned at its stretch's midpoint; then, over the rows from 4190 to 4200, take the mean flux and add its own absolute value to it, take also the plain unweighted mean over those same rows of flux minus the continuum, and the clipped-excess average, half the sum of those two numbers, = 7.6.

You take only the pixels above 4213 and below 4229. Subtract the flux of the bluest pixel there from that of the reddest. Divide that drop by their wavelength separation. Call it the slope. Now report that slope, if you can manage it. -0.082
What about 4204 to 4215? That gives -0.006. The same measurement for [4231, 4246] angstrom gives 0.067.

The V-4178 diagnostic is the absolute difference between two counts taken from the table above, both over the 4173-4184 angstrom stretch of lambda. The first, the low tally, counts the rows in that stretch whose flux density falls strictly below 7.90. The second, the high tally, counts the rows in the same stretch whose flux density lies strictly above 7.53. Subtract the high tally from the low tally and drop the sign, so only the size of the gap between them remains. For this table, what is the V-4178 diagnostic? 5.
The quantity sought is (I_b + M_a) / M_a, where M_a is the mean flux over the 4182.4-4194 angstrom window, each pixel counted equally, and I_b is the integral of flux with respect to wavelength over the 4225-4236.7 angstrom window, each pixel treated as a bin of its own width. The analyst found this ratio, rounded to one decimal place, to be 12.4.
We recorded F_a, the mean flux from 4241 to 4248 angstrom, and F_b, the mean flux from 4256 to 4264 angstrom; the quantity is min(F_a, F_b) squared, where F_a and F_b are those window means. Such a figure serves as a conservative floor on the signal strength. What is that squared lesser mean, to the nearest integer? 69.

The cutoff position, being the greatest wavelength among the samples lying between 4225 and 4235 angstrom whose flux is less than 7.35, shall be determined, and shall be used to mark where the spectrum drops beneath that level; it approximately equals 4229.86 angstrom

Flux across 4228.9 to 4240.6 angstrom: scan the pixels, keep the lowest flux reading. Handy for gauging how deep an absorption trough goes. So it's 7.06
